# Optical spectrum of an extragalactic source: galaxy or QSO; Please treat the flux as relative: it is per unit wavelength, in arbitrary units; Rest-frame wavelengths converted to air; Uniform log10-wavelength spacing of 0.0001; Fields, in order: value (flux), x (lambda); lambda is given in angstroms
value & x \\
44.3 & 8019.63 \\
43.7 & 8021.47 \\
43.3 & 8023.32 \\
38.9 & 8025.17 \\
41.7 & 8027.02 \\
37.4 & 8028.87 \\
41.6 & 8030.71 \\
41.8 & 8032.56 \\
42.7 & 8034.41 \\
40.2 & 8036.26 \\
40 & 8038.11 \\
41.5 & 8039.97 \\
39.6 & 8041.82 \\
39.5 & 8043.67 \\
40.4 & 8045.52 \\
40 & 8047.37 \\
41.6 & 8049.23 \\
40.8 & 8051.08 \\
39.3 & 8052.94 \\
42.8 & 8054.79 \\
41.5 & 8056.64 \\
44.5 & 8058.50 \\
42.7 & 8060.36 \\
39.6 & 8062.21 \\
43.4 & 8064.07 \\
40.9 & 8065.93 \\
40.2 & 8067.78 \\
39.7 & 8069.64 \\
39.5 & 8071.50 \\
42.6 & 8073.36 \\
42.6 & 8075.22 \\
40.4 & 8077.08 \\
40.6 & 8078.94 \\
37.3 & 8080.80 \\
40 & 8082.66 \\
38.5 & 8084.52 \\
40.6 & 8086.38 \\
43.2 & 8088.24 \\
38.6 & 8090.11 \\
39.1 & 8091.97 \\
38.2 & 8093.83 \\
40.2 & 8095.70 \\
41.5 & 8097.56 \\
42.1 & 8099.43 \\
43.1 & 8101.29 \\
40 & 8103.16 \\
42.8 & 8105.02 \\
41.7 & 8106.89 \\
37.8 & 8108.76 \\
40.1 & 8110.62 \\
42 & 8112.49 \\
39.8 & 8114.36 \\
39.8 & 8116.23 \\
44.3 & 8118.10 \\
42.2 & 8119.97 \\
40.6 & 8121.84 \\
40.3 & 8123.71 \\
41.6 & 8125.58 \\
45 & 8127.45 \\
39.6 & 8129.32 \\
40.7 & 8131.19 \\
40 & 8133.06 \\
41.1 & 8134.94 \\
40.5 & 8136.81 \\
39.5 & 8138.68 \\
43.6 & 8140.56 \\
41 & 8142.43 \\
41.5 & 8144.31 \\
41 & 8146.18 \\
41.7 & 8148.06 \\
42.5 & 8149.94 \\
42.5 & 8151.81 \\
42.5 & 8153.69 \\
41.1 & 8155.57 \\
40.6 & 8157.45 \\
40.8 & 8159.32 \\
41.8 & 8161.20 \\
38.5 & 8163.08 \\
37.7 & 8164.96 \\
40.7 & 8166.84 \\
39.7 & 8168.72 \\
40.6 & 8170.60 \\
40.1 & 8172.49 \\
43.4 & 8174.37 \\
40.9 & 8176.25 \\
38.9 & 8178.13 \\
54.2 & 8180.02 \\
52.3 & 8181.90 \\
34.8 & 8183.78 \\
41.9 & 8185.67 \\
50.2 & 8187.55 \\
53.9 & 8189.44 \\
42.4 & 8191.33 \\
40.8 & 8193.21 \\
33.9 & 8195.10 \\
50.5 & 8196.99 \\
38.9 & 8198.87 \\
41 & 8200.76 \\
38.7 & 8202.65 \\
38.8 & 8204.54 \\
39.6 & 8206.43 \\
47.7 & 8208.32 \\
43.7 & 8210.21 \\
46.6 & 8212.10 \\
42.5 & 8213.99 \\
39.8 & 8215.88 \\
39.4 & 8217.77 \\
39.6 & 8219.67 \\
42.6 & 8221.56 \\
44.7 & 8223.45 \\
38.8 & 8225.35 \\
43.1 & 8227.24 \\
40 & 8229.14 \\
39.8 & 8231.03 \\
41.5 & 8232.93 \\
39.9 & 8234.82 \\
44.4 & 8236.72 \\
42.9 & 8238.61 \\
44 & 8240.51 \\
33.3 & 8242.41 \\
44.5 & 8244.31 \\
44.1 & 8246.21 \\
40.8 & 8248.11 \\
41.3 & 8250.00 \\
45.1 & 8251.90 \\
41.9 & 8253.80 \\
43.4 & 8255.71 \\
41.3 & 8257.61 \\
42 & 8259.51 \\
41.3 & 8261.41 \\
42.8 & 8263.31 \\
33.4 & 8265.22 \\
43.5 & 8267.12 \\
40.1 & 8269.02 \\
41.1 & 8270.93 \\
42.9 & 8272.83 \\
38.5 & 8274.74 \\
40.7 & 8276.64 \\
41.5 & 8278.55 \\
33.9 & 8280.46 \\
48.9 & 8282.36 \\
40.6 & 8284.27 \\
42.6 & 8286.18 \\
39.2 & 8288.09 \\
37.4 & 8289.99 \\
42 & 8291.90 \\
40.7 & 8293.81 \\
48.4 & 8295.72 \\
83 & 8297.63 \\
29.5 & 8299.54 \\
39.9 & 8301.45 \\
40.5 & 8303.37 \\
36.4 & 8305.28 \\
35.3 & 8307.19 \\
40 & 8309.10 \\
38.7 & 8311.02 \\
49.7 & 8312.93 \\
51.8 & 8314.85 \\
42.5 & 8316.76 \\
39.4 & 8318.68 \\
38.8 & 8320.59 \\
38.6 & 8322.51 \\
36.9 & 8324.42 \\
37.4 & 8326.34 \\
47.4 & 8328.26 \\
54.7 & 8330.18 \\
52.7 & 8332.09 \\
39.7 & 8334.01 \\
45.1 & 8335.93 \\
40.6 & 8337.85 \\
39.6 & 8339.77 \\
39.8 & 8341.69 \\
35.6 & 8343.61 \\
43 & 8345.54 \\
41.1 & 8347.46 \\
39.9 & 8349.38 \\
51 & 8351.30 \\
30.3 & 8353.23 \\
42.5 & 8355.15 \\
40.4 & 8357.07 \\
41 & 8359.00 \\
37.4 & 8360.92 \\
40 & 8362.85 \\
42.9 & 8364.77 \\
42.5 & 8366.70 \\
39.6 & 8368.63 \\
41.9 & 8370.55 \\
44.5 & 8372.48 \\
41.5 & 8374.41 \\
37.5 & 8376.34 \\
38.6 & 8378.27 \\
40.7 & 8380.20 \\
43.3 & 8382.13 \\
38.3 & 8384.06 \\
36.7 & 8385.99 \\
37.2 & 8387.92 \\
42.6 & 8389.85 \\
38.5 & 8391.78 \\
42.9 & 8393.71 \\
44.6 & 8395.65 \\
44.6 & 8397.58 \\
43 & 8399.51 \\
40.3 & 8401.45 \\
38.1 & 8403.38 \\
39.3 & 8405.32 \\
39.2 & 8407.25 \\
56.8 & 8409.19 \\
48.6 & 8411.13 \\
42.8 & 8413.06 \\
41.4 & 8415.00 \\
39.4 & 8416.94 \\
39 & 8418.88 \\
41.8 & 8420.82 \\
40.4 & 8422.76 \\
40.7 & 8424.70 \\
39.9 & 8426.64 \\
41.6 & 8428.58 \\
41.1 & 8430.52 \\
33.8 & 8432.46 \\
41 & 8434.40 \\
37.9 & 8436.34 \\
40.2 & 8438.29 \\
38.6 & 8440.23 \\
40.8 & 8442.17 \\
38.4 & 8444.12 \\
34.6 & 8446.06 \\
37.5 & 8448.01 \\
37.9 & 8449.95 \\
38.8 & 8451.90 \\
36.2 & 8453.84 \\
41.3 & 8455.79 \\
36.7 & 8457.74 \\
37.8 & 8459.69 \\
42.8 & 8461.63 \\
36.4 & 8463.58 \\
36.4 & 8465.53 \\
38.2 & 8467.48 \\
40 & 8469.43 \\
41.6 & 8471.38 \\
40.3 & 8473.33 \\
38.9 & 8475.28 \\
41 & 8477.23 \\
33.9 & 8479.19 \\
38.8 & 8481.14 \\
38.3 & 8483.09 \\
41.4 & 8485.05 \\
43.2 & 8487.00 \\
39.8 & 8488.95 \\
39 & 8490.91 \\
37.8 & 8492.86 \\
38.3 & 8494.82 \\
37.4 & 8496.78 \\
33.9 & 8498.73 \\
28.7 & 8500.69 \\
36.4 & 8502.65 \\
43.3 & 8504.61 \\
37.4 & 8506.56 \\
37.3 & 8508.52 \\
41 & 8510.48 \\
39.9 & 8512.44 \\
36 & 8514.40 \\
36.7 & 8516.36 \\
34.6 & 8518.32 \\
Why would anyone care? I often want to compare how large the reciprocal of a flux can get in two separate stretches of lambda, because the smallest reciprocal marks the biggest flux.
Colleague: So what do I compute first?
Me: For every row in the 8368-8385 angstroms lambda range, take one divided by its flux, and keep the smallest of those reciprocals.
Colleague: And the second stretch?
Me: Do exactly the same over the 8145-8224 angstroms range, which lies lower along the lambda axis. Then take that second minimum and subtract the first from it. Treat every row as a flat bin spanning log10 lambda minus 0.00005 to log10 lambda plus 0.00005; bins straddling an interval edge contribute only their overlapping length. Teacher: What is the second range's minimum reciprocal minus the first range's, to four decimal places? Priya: -0.0040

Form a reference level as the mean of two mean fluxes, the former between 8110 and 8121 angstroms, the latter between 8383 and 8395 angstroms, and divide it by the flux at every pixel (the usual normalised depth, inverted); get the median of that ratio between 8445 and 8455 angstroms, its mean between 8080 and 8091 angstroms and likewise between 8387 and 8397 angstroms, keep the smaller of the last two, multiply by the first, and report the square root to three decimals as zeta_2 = 1.030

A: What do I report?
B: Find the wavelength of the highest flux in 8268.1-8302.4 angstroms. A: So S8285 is 8297.63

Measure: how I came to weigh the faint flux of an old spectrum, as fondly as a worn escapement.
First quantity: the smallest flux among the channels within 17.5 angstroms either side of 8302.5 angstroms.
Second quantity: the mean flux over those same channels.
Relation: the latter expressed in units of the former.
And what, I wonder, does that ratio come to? 1.46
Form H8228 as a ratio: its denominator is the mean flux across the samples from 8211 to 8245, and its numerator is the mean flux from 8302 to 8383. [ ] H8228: 1.00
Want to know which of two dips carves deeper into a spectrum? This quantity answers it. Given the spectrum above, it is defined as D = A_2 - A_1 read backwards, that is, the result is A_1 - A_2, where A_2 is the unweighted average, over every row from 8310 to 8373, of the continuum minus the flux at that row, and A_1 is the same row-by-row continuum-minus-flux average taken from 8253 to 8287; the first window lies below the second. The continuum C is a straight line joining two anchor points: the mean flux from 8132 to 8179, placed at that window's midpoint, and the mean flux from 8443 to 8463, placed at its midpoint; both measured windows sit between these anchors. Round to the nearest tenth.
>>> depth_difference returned 1.5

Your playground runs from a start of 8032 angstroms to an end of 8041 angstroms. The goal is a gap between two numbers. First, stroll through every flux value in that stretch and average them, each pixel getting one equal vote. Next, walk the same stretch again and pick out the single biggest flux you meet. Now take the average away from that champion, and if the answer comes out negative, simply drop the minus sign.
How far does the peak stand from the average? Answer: 1.5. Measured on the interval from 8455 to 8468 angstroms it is 4.3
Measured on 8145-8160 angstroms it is 0.9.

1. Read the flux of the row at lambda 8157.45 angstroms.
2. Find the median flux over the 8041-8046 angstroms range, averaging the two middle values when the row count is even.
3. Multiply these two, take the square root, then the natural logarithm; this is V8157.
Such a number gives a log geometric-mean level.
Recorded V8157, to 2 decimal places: 3.69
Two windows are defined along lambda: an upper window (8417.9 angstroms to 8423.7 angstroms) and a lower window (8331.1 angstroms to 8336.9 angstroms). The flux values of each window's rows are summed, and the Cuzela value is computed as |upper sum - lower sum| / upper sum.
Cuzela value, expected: 0.13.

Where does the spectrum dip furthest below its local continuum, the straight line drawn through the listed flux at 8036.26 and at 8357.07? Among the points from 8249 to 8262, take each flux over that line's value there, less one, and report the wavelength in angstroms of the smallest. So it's 8261.41 angstroms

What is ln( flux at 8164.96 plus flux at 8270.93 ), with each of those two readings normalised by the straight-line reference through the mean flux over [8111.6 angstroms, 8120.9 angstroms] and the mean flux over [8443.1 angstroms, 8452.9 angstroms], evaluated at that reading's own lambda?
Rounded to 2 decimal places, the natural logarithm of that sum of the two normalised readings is 0.67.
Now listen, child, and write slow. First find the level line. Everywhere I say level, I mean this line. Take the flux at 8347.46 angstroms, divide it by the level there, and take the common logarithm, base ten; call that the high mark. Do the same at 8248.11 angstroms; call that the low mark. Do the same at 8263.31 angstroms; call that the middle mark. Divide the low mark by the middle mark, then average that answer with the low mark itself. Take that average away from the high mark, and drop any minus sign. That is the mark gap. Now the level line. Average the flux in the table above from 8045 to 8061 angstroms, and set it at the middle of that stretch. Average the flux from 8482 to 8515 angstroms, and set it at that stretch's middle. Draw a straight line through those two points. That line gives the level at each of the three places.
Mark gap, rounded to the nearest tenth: 0.1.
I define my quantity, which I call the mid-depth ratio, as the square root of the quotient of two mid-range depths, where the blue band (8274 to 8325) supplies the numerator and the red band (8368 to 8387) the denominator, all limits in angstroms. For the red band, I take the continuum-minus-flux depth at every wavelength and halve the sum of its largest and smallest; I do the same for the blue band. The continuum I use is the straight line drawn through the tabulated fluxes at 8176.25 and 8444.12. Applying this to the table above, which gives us 3.2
